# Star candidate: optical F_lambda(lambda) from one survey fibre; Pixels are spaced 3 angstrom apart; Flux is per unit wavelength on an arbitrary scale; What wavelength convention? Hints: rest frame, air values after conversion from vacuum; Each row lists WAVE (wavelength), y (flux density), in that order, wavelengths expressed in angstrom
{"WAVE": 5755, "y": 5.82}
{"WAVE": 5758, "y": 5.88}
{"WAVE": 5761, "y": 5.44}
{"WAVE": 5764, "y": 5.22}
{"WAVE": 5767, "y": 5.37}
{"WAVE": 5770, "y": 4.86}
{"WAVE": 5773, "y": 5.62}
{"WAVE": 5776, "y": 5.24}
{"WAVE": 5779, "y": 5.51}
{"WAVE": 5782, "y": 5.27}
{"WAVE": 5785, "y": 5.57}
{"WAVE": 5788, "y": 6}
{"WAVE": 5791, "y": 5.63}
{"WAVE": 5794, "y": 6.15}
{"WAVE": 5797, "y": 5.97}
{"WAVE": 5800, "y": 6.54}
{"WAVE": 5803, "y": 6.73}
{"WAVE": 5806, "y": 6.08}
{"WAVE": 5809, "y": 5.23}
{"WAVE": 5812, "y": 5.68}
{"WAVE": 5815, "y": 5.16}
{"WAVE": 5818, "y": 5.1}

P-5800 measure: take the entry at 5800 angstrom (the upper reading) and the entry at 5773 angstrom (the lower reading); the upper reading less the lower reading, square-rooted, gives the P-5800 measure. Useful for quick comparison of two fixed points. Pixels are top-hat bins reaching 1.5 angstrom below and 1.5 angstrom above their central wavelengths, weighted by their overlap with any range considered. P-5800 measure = 1.0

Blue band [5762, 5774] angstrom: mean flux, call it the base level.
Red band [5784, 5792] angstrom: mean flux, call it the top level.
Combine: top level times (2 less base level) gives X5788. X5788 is -18.7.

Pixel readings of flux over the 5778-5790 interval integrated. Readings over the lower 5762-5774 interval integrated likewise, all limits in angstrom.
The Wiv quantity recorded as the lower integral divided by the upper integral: 0.94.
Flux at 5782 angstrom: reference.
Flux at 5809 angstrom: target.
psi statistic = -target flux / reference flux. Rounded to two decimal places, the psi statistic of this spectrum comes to -0.99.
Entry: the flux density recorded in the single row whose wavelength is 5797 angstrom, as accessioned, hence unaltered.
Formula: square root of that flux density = 2.44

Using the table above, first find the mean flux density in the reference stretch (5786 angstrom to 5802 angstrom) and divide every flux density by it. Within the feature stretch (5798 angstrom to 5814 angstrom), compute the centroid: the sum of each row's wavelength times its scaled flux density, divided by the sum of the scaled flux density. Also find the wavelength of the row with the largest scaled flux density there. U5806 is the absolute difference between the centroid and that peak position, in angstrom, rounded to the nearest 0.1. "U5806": 2.7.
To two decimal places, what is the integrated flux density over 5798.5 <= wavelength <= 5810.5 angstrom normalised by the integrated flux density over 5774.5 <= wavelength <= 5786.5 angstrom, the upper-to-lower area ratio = 1.14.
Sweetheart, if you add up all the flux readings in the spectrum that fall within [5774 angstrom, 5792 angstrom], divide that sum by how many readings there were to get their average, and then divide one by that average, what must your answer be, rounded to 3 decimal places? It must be 0.181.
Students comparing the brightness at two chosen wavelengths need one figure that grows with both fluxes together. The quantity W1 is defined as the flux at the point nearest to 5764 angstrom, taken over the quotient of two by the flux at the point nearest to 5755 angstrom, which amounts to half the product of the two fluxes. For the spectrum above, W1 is 15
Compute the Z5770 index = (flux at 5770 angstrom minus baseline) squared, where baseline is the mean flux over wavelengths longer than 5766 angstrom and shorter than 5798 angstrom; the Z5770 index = 0.49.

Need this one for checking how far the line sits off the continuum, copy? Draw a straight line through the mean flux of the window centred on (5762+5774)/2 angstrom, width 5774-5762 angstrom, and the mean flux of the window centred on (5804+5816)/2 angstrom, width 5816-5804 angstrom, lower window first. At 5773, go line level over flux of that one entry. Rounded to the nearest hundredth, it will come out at 0.94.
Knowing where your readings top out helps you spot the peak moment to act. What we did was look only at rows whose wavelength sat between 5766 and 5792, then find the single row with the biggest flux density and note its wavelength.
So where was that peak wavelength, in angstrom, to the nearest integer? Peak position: 5788 angstrom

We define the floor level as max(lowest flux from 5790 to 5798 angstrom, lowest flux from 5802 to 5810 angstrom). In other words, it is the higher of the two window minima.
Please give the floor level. 5.63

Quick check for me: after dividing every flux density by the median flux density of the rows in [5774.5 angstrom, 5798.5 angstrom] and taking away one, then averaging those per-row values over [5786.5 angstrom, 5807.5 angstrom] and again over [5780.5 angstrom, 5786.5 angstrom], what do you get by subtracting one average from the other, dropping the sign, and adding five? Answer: 5.13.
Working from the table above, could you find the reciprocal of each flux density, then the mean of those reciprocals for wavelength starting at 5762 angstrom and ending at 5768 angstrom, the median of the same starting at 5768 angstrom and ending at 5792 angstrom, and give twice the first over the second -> 2.09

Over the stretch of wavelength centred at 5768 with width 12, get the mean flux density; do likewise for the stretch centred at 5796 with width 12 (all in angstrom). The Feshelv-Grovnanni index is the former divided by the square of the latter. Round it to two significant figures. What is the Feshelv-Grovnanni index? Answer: 0.14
